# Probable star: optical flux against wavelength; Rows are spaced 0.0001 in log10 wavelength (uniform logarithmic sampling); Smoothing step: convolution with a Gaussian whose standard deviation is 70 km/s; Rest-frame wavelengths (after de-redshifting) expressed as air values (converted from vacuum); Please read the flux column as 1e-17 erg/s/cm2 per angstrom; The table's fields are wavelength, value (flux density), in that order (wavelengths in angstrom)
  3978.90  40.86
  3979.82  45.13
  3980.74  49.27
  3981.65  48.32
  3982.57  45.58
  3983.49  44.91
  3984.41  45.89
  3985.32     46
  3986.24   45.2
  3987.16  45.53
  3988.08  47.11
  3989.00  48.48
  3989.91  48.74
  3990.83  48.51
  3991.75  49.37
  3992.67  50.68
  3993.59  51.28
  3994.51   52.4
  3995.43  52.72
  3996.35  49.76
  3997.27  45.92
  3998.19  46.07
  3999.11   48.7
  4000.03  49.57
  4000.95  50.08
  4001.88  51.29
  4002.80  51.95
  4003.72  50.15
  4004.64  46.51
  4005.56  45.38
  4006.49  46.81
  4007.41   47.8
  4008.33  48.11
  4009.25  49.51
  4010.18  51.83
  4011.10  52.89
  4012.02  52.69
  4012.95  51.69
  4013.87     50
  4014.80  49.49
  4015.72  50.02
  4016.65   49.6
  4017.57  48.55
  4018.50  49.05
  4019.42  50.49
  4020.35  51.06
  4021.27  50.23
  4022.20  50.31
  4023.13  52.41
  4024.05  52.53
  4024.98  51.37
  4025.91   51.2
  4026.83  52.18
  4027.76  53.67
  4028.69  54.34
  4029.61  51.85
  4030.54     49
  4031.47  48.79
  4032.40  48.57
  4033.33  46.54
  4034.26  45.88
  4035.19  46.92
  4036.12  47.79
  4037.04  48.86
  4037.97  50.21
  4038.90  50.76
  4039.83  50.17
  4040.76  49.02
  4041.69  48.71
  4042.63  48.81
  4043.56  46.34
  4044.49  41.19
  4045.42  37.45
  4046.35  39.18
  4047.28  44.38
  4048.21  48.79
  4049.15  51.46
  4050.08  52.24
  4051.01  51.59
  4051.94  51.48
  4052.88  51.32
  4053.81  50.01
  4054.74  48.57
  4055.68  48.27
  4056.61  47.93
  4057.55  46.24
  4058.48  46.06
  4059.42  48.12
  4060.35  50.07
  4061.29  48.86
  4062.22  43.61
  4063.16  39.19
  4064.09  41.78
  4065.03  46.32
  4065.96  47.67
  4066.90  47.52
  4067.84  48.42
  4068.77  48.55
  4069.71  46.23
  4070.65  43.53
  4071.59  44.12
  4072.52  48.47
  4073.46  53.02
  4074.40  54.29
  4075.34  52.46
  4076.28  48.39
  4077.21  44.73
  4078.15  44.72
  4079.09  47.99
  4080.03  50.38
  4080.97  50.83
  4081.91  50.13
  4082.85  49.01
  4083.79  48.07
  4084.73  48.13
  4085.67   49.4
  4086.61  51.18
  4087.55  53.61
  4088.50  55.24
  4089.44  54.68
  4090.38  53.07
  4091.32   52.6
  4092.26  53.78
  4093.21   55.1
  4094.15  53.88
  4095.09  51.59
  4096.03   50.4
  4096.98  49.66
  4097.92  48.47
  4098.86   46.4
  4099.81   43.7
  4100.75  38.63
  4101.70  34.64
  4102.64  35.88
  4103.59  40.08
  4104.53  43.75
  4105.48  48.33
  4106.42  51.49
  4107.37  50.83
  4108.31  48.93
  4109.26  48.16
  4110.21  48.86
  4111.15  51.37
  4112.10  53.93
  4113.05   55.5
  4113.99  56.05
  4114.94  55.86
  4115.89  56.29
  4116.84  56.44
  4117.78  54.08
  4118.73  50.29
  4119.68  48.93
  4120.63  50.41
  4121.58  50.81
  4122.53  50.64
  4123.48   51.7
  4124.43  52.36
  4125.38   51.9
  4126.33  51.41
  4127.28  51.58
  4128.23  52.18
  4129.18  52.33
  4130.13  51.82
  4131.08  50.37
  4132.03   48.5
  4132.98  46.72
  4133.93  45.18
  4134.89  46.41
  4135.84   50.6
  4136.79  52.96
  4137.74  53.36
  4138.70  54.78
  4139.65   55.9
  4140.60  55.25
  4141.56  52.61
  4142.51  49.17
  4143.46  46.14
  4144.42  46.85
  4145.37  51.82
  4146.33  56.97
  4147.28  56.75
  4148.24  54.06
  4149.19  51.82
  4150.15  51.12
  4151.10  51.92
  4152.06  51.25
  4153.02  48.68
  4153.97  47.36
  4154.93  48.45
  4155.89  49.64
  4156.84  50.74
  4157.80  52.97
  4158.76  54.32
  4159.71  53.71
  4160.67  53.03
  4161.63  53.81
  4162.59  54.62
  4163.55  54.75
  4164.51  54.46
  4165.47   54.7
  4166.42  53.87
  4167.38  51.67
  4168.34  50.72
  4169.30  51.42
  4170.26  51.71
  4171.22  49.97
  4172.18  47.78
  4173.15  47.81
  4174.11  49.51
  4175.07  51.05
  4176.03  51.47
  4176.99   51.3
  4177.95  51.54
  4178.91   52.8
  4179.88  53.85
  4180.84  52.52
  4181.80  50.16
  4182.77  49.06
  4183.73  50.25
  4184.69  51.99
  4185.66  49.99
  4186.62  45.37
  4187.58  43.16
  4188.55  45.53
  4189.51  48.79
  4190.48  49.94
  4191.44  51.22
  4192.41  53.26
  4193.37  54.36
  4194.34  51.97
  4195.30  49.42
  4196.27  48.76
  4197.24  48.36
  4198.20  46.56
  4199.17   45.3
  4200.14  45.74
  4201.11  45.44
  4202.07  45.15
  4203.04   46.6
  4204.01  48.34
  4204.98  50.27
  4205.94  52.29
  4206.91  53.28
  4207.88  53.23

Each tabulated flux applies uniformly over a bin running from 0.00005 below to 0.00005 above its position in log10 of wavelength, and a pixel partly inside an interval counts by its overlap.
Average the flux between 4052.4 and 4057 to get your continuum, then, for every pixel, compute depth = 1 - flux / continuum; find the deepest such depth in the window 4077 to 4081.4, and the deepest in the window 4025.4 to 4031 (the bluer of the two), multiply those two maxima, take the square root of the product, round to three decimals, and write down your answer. 0.020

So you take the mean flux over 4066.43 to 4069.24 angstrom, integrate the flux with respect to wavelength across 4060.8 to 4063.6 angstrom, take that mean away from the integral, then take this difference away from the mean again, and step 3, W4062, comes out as -27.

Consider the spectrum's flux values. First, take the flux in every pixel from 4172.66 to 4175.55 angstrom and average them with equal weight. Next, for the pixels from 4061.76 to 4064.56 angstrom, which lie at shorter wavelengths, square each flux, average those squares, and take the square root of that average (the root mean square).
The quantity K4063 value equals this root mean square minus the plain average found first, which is -8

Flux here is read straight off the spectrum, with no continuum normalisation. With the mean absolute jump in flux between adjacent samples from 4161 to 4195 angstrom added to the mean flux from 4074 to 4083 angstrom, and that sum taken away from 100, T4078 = 49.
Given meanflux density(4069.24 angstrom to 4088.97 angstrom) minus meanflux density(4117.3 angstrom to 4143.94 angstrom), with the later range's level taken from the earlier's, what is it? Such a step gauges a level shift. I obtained -1.8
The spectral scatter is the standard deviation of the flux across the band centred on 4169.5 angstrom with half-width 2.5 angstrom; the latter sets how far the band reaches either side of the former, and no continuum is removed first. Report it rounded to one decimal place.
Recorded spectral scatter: 0.7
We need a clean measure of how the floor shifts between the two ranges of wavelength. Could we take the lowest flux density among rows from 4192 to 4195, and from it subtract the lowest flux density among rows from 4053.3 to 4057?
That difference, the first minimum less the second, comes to 4.0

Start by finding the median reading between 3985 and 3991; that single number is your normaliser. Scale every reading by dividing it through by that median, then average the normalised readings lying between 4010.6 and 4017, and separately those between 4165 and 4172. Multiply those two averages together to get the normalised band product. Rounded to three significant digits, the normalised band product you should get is 1.19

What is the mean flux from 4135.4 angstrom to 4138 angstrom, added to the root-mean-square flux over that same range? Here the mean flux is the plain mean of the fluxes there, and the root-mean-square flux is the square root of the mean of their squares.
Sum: 105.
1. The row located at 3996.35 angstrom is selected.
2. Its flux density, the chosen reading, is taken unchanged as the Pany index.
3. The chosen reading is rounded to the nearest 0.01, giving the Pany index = 49.76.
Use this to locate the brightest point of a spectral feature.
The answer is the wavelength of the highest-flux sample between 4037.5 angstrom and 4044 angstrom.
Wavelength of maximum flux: 4038.90 angstrom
